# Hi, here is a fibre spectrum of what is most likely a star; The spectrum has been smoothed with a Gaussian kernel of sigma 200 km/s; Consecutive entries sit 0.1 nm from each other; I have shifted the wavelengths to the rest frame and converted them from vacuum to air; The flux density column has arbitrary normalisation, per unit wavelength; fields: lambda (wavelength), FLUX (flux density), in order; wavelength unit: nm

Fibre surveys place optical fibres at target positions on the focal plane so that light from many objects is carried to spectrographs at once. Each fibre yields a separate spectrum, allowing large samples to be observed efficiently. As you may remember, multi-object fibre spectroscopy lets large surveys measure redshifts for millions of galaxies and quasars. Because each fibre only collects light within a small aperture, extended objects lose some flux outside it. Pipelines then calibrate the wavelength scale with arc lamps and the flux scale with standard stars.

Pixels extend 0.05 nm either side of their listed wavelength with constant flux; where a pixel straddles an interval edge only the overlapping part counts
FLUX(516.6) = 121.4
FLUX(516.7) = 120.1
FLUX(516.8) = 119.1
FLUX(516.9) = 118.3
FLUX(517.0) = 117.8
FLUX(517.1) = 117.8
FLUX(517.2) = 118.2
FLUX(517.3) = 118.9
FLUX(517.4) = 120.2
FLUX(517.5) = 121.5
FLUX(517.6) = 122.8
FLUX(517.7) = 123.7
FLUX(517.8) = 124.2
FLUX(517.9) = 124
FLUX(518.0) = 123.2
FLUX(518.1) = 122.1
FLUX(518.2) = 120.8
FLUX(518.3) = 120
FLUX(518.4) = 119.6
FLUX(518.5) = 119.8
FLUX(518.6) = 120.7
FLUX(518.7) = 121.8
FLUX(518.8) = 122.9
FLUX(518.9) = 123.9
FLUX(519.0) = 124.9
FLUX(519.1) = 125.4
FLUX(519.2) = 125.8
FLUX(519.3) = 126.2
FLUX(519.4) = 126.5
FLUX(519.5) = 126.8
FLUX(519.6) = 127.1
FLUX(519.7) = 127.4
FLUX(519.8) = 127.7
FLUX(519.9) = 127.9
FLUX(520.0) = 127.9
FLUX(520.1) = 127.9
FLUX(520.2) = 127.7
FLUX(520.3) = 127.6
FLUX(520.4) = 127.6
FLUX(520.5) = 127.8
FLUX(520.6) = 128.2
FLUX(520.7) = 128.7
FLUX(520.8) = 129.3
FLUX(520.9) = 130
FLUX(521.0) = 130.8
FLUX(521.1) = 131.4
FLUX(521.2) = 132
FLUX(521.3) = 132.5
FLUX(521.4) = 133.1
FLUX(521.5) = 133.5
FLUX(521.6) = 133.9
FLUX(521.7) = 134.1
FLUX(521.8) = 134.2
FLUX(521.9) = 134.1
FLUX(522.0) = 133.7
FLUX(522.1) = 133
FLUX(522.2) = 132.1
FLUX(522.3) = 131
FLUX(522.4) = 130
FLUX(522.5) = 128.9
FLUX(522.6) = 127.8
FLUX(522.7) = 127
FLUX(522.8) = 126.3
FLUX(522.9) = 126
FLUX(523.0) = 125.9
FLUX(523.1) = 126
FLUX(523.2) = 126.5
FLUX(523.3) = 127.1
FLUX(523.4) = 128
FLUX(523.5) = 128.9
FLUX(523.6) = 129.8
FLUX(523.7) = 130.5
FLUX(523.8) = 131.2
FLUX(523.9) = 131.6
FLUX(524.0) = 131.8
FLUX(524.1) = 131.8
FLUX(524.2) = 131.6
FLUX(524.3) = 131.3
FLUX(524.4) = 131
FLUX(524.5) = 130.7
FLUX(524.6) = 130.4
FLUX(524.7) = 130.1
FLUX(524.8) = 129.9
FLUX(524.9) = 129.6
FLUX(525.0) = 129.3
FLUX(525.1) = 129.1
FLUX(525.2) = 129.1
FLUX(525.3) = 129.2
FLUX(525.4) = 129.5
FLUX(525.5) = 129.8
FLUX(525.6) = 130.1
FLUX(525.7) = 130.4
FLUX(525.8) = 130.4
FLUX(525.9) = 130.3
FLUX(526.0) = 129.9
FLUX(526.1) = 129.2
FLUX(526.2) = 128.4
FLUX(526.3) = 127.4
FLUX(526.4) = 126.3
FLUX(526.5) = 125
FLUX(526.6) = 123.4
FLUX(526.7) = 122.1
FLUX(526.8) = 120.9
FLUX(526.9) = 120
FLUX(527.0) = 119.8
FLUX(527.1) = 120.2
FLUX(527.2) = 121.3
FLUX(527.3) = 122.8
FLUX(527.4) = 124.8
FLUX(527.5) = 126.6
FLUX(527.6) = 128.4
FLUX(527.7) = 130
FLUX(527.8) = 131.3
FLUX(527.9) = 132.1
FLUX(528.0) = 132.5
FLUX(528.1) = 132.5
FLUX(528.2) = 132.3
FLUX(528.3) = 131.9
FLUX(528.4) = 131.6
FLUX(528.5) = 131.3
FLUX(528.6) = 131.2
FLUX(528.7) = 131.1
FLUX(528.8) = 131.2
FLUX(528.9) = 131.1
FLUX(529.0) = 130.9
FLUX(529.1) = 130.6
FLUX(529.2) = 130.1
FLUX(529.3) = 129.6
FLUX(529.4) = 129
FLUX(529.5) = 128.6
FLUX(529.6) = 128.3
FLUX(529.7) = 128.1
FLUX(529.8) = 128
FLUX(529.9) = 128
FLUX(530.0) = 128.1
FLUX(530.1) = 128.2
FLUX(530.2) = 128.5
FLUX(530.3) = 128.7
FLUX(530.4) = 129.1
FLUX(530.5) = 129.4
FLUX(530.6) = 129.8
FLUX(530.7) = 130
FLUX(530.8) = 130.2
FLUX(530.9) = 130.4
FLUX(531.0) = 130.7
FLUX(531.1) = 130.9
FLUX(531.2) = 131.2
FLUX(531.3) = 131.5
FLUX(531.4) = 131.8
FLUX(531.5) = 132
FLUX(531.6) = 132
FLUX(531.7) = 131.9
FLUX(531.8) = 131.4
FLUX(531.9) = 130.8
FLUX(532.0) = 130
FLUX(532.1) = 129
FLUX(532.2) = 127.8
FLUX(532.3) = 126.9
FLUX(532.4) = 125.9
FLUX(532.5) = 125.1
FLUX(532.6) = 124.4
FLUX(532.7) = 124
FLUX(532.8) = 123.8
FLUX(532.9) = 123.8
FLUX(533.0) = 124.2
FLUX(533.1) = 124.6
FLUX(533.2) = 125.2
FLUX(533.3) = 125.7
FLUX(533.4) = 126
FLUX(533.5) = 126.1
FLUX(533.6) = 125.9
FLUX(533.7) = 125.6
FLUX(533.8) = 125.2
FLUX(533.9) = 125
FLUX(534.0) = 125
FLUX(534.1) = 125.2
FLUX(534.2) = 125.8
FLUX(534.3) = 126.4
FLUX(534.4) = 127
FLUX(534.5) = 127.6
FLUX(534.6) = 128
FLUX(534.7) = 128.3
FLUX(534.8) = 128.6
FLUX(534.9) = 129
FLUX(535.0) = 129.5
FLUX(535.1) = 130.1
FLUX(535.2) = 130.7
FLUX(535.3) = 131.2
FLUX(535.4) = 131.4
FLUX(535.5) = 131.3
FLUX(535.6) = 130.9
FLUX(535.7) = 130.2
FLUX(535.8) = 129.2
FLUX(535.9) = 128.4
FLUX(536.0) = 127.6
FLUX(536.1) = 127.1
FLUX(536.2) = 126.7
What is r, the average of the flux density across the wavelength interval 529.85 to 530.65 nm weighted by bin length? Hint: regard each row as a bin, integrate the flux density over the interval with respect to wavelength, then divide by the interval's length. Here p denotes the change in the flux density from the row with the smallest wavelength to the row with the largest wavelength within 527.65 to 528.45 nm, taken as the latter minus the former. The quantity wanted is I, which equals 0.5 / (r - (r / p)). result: 0.010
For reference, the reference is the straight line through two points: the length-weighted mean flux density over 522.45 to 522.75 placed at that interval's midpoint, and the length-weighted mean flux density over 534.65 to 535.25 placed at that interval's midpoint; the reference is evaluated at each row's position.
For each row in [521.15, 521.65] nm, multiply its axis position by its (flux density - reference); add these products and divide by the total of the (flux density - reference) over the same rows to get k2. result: 521.42 nm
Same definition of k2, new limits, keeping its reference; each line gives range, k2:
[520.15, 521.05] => 520.87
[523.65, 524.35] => 524.01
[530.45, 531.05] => 530.81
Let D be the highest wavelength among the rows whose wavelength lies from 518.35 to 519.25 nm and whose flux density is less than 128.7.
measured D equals 519.2 nm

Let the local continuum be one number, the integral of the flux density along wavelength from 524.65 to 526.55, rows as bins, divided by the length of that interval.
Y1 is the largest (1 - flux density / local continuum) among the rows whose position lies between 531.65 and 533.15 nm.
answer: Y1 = 0.041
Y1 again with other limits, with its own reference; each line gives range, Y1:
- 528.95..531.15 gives 0.009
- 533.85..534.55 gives 0.032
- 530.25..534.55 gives 0.041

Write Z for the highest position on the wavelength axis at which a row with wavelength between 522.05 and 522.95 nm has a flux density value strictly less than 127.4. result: 522.9 nm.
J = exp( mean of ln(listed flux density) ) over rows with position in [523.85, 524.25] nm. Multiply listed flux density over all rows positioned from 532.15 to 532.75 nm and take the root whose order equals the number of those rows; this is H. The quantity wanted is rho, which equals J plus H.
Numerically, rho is 257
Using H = 126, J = 132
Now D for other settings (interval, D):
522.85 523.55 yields 523.4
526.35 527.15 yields 527.1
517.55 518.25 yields 518.2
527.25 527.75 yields 527.6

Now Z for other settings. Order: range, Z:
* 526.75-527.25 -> 527.2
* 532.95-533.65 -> 533.6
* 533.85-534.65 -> 534.4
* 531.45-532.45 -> 532.4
